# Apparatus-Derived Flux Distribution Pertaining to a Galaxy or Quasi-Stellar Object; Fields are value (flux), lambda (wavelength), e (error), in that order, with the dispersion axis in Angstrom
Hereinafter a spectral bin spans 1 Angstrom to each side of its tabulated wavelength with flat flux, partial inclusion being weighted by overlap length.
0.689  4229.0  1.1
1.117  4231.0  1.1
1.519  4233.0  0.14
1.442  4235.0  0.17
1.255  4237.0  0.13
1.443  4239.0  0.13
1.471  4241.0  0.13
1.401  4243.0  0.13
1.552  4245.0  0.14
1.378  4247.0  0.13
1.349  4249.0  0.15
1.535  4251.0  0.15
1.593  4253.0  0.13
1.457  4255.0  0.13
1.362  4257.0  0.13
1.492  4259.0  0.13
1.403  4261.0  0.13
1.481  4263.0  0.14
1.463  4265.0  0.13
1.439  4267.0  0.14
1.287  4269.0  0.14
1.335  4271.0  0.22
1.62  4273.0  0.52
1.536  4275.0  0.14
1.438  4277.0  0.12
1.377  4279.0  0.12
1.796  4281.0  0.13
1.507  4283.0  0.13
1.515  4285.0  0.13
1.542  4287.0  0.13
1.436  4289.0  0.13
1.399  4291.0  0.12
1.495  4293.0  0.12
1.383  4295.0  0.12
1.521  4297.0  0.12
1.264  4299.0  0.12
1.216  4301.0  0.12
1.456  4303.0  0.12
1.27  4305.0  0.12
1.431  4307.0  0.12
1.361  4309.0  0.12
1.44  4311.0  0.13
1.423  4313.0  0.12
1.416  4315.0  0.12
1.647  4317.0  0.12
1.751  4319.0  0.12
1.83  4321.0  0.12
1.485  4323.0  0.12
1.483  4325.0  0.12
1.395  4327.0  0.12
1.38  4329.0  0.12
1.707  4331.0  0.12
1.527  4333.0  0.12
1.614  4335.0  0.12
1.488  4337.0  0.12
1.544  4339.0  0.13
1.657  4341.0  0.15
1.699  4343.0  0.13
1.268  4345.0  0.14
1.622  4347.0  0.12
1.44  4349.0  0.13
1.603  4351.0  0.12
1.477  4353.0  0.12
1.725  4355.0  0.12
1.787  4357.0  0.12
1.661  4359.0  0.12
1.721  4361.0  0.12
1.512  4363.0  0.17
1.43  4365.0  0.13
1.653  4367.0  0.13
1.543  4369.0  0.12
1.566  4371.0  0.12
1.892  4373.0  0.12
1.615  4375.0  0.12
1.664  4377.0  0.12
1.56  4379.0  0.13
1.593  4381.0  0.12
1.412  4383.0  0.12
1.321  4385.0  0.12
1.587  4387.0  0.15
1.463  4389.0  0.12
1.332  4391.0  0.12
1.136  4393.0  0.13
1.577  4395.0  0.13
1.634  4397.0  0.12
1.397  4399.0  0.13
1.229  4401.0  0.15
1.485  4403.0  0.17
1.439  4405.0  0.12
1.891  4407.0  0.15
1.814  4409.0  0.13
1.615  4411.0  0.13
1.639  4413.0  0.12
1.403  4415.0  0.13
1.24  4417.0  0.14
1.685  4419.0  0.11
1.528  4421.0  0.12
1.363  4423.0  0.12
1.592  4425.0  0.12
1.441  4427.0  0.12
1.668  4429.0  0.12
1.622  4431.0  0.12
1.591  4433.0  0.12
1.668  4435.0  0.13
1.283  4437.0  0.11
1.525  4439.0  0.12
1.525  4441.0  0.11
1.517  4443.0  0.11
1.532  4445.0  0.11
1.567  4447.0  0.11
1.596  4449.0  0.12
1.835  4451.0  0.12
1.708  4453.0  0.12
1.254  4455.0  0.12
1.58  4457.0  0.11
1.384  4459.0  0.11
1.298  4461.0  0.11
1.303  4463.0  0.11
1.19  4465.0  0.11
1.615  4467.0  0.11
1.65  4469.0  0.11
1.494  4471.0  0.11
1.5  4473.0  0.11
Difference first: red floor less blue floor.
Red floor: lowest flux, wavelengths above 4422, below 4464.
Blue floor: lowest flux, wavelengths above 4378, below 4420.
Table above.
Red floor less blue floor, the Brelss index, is 0.12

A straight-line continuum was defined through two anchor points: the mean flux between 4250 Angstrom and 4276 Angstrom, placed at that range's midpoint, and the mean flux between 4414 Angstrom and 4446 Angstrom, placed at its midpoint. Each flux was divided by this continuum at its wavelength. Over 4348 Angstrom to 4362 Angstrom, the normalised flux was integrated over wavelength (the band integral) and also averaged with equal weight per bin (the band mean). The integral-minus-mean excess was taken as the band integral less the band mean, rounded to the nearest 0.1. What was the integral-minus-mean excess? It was 14.2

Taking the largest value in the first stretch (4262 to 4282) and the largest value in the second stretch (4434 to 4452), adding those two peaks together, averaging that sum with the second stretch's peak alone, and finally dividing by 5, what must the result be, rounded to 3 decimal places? 0.547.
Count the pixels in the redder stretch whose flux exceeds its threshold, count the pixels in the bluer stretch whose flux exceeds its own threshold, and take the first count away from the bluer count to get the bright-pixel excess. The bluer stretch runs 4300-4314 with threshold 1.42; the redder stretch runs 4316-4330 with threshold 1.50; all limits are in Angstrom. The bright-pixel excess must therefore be 1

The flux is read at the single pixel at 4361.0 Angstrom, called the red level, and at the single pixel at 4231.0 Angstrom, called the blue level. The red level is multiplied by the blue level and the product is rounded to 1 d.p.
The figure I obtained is 1.9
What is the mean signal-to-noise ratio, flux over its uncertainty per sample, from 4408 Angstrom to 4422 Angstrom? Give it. 12.5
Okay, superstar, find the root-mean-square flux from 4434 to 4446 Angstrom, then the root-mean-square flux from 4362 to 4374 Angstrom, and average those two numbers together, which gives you 1.56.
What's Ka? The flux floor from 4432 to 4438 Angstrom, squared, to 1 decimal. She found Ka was 1.6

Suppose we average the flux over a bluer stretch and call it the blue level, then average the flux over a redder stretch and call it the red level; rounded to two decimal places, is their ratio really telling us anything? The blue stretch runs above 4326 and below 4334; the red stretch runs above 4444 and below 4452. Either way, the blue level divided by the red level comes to 0.92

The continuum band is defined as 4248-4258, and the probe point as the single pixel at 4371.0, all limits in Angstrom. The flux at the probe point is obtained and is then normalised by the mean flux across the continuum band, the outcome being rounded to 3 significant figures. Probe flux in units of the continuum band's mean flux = 1.07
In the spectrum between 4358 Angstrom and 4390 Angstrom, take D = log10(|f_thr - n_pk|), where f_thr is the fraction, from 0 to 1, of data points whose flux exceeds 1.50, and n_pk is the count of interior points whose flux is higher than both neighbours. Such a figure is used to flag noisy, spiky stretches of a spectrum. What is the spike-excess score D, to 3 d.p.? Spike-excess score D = 0.720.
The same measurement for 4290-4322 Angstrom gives 0.677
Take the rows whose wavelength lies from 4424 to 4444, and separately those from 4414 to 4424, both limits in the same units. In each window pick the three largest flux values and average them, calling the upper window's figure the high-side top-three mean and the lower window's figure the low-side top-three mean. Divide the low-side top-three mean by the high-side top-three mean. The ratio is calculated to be 0.93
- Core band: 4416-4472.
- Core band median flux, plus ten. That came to 11.5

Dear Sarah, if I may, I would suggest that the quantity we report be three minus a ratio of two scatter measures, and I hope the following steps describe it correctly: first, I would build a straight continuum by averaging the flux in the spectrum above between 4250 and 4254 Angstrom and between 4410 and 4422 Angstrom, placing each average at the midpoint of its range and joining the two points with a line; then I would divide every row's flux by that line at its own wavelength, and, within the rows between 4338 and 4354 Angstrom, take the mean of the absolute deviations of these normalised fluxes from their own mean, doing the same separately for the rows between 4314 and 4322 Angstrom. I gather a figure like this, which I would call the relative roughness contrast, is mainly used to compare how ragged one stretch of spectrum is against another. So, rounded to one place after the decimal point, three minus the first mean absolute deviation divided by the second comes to 2.2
